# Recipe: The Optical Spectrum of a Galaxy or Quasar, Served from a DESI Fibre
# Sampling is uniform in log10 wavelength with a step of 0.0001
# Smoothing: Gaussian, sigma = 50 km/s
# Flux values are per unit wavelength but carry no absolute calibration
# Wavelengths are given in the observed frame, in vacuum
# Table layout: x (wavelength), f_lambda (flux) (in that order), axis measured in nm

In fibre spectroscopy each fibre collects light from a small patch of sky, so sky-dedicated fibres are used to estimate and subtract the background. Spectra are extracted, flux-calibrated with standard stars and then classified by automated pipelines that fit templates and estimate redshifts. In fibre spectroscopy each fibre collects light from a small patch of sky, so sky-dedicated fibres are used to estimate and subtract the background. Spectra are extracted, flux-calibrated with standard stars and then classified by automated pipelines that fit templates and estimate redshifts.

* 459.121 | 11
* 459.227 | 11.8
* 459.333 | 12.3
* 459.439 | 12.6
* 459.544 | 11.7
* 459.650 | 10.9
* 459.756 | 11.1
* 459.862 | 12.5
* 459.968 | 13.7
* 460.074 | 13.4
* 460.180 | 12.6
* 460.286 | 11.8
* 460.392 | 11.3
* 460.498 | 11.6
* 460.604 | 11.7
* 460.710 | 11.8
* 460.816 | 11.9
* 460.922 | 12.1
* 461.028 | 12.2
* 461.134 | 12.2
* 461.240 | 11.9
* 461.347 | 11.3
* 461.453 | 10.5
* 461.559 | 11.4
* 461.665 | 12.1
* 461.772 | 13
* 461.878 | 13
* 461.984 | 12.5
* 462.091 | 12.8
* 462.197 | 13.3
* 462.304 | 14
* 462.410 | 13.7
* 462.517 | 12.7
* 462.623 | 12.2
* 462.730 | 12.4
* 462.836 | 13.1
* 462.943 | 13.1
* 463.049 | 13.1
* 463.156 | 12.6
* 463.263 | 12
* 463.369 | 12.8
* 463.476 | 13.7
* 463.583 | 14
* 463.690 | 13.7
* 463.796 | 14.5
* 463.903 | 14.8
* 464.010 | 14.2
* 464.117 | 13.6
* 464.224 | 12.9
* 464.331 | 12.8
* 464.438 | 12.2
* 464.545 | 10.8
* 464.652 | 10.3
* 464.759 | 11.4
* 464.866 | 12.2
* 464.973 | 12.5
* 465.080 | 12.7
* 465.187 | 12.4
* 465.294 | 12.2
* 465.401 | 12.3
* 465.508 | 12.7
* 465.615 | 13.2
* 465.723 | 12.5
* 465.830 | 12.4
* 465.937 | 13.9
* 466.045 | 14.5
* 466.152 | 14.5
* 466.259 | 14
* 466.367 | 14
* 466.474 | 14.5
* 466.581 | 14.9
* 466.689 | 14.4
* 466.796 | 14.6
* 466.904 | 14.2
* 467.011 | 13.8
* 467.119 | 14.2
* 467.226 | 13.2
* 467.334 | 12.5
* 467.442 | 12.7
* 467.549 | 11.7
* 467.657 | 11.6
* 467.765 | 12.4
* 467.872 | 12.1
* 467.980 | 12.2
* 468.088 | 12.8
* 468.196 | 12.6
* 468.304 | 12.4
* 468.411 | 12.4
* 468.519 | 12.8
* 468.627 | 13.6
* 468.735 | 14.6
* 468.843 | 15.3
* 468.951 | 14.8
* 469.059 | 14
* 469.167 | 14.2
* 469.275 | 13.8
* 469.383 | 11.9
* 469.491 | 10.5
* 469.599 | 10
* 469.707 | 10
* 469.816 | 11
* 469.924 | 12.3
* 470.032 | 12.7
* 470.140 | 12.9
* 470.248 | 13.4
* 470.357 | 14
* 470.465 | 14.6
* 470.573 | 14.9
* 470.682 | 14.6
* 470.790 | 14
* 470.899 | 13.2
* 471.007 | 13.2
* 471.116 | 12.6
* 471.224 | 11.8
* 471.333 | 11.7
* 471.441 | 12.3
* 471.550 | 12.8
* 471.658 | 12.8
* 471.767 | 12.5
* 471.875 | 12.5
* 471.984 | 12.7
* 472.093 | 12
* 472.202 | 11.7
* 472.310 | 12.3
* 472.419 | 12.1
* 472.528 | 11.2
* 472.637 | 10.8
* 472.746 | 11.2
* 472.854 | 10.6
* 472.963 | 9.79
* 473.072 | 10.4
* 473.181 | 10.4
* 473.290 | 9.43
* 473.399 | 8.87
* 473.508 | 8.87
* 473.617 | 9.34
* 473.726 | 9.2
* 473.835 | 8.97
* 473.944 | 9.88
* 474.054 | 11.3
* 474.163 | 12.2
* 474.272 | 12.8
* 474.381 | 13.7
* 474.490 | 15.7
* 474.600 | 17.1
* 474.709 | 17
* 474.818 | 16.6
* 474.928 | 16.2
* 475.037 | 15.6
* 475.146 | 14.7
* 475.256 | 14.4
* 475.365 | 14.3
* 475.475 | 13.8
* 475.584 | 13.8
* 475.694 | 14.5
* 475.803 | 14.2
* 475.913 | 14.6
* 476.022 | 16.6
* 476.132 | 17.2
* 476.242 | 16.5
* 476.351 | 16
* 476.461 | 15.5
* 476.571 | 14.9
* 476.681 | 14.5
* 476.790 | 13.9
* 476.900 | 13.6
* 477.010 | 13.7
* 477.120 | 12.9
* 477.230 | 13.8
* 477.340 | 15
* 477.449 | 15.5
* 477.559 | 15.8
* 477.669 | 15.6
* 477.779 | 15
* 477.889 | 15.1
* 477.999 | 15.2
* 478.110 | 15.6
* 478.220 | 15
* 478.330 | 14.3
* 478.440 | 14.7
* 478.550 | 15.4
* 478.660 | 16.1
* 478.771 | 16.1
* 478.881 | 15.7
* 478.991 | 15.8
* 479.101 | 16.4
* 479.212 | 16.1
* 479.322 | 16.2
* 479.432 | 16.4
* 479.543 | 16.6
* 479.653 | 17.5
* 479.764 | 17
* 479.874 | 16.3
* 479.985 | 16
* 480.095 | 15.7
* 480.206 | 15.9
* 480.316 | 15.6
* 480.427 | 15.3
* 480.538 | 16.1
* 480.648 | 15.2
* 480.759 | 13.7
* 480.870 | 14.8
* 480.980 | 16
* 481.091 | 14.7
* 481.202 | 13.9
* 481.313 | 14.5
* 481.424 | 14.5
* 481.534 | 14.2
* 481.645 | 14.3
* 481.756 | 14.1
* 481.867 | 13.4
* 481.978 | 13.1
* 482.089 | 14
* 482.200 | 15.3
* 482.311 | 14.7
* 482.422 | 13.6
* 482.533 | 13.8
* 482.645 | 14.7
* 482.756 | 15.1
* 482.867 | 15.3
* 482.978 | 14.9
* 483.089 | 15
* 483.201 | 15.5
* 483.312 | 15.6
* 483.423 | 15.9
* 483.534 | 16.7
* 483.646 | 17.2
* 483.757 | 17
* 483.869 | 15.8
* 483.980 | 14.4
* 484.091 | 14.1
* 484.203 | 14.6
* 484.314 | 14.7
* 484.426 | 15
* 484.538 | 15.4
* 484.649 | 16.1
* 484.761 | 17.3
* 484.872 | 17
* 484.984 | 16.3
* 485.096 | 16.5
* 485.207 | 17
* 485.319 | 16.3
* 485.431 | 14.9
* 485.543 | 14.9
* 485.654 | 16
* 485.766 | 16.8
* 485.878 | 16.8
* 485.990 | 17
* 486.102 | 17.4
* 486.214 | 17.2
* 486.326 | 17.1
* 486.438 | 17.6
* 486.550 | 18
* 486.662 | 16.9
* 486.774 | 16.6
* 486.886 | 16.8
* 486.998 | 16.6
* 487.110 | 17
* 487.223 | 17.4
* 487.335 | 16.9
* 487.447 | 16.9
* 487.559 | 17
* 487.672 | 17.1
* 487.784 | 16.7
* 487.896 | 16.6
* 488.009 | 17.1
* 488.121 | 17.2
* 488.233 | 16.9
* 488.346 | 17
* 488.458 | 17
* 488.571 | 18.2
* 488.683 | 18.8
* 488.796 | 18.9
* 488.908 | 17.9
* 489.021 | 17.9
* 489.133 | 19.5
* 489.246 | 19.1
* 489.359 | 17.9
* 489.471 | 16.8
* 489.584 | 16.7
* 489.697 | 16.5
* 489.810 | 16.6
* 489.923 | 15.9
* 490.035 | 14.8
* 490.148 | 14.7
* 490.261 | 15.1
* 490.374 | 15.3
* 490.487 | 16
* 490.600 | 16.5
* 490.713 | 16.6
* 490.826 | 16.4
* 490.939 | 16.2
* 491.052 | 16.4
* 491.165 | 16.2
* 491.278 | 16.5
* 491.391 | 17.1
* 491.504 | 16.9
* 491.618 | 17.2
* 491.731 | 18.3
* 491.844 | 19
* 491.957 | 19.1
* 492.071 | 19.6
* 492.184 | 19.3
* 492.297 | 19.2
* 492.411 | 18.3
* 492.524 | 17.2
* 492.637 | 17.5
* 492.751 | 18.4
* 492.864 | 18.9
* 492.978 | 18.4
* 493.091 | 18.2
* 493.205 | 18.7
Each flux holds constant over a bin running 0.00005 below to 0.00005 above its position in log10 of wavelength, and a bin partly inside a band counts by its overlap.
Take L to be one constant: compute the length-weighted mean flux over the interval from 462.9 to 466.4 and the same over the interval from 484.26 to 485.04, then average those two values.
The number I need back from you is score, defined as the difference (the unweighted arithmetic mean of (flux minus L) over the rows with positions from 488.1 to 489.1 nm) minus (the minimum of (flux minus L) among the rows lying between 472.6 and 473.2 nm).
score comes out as 8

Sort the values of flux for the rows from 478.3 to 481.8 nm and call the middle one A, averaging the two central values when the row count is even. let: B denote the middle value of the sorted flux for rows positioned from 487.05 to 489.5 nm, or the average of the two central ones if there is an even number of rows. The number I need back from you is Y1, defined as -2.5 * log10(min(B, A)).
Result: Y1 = -2.99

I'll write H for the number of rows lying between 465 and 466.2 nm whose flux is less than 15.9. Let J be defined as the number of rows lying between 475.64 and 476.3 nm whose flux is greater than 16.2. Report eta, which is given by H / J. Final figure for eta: 3.7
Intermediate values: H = 11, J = 3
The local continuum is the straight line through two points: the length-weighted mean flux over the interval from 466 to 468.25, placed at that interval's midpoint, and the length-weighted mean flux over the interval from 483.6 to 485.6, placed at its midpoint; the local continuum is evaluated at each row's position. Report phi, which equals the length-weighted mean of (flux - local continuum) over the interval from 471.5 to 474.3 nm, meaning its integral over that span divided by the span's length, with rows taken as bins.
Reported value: -3.2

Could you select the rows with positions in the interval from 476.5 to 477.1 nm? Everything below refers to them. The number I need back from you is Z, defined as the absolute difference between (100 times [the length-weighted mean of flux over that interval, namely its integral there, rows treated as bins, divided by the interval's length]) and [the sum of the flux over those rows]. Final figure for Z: 1337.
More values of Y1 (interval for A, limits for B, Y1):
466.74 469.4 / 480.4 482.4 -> -2.77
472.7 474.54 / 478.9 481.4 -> -2.54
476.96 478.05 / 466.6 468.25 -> -2.76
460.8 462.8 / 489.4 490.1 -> -2.72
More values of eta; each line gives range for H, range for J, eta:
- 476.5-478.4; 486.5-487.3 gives 2.4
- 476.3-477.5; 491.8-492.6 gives 1.4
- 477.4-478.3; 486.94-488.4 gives 0.6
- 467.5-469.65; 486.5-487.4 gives 2.5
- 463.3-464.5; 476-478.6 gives 3.7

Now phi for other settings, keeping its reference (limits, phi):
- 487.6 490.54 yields 0.6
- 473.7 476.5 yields -0.1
